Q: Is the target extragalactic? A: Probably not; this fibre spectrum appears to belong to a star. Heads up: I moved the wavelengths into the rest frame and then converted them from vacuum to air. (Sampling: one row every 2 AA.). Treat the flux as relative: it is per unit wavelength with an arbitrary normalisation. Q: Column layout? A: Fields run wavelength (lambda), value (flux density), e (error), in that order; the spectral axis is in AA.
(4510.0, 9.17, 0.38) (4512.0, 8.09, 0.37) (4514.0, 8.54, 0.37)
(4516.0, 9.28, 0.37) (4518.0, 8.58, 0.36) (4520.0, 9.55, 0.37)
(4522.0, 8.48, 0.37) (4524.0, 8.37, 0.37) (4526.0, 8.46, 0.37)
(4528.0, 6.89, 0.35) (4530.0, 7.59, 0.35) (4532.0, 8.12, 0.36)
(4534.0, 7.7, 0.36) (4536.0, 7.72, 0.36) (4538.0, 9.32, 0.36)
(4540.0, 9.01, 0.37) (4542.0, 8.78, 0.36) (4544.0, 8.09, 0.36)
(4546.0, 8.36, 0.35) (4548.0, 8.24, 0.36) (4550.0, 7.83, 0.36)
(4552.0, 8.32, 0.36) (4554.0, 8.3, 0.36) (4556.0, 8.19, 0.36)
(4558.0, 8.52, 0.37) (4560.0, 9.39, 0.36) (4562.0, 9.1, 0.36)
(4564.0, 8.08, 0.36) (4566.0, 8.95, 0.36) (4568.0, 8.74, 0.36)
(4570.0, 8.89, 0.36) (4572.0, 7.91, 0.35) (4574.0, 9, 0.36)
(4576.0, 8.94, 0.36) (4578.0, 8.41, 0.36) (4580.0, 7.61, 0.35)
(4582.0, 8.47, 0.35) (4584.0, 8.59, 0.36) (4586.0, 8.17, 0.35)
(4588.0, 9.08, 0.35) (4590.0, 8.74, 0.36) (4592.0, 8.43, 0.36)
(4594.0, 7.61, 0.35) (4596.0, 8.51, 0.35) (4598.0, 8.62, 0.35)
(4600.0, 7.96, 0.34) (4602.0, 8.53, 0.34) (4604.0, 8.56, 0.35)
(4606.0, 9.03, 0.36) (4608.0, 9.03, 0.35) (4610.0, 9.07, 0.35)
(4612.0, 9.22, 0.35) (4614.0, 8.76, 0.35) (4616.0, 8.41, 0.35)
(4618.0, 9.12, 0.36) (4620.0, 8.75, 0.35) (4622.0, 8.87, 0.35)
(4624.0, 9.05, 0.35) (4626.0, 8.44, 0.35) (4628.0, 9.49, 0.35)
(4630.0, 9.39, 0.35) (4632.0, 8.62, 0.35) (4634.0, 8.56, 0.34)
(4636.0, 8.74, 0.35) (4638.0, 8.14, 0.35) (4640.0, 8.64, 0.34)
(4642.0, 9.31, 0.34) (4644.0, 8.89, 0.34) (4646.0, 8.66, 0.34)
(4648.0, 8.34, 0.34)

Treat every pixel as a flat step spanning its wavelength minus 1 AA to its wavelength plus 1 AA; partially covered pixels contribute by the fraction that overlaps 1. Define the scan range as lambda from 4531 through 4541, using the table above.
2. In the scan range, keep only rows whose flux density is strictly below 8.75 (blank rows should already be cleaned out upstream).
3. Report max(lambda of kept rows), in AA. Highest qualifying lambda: 4536.0 AA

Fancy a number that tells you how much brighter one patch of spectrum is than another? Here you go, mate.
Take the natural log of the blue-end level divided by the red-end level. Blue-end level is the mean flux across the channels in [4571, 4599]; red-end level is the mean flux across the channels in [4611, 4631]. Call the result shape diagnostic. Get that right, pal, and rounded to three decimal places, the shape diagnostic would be -0.059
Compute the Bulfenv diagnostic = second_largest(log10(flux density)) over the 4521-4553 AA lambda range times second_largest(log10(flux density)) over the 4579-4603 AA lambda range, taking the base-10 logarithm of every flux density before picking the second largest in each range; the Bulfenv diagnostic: 0.899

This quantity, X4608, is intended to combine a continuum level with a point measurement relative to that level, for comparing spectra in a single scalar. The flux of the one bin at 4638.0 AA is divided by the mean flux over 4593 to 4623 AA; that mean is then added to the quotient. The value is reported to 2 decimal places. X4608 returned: 9.61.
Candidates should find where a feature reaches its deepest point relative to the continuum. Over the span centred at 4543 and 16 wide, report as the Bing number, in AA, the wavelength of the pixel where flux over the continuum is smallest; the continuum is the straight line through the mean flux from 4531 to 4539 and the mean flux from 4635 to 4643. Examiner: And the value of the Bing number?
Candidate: 4536.0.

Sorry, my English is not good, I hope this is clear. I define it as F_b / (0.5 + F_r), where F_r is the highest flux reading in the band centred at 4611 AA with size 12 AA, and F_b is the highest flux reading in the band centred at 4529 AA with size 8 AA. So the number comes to 0.87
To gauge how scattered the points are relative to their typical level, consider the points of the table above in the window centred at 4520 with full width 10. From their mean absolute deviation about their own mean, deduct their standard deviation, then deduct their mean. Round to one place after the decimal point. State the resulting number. -8.9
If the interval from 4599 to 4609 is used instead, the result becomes -8.7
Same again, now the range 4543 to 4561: -8.5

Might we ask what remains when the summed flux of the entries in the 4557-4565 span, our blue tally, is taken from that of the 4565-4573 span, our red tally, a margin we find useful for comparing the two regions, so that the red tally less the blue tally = -0.6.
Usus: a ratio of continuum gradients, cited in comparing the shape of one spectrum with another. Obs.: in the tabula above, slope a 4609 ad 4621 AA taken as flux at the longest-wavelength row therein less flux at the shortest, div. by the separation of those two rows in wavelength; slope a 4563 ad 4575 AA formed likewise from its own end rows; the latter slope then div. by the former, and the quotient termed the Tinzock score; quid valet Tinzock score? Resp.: -3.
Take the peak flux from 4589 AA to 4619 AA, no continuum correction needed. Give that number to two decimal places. 9.22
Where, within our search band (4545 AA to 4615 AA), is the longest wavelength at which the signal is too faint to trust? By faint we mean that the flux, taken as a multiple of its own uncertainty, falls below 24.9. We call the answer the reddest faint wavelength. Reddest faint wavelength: 4604.0 AA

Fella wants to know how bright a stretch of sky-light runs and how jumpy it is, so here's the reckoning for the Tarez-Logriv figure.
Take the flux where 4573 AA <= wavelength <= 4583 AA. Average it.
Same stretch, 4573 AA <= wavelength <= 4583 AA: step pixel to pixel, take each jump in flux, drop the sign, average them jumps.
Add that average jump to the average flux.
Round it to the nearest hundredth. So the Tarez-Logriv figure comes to 9.05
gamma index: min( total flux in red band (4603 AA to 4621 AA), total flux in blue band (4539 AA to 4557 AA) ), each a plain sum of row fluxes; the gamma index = 75.1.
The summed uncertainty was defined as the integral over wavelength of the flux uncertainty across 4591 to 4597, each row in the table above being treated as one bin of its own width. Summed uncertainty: 2.1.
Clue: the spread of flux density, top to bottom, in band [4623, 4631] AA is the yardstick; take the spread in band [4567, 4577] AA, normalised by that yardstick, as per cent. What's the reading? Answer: 104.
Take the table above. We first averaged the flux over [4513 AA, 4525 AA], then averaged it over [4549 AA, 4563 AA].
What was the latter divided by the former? 0.97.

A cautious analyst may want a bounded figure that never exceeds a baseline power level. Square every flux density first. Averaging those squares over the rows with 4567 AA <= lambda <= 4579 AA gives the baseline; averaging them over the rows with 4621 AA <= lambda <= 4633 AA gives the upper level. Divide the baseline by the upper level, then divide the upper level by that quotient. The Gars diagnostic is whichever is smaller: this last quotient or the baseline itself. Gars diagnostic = 75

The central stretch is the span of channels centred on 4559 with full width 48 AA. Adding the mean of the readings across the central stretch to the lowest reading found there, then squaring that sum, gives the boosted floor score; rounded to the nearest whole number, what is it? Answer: 260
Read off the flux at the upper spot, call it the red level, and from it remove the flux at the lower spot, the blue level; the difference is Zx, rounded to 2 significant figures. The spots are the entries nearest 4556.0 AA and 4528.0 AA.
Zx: 1.3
